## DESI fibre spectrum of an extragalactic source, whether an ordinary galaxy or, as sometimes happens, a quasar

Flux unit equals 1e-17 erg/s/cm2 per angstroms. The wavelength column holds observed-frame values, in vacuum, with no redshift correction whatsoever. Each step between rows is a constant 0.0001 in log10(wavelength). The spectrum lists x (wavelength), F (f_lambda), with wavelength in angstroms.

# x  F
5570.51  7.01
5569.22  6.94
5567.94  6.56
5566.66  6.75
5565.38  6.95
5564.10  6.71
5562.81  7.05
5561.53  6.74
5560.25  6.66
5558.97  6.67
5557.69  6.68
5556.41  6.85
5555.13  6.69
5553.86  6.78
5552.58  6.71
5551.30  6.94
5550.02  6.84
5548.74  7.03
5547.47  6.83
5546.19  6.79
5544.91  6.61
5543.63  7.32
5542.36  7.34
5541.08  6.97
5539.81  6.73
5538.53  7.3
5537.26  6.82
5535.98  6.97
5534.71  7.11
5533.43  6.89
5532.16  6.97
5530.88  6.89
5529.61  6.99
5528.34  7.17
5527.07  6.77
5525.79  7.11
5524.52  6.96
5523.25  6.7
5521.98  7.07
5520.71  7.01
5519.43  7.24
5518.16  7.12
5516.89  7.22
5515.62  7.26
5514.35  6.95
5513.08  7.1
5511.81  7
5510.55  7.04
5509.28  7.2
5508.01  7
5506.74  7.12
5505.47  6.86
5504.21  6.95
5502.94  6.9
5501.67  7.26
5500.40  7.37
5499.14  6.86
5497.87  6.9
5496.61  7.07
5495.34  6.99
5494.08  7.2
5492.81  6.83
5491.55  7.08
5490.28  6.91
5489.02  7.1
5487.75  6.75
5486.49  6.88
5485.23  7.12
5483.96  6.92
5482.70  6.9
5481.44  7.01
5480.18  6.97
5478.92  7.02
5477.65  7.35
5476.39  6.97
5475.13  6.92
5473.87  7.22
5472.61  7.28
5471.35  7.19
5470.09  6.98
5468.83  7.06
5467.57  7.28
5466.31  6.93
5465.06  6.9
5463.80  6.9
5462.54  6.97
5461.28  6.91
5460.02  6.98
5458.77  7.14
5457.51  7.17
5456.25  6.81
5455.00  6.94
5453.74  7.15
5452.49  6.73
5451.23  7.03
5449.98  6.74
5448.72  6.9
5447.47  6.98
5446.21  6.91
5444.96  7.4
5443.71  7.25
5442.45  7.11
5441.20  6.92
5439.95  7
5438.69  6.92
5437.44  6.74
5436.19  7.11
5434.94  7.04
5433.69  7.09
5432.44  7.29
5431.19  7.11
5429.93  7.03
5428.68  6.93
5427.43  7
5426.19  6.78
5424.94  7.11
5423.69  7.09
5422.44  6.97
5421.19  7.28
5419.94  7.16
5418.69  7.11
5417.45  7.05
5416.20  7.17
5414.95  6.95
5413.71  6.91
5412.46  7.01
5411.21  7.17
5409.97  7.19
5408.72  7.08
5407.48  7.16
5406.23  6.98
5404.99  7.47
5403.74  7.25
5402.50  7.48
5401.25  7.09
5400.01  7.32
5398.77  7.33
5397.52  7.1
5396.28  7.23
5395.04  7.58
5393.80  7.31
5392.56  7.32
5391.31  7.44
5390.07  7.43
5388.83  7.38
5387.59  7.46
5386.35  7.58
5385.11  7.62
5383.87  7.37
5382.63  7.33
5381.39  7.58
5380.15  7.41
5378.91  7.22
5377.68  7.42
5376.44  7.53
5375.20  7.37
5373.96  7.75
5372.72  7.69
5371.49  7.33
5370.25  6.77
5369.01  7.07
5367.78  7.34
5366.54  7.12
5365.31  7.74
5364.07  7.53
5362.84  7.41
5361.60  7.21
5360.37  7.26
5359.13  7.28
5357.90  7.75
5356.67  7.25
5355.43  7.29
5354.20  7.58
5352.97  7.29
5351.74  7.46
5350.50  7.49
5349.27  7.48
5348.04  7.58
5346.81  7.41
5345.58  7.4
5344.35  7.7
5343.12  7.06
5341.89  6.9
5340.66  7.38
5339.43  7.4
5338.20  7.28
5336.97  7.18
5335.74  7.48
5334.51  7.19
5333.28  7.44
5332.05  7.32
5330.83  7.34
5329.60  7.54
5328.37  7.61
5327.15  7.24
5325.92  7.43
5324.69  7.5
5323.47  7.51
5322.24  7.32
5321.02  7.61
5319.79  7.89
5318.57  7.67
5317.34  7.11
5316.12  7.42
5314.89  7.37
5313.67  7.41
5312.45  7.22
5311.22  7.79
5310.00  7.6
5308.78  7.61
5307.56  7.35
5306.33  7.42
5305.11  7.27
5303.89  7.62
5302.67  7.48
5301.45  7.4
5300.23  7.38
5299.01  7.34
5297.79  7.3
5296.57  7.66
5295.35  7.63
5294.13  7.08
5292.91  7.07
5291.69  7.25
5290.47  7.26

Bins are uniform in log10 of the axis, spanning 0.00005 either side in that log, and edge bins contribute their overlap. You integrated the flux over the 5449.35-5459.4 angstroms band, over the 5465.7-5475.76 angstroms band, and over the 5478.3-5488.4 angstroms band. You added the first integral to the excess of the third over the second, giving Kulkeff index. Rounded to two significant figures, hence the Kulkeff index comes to 69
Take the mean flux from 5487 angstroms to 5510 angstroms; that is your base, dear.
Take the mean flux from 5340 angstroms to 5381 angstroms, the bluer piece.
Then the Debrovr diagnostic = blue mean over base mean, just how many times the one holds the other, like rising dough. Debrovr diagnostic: 1.05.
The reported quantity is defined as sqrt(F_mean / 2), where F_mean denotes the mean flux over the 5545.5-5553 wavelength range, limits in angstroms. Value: 1.85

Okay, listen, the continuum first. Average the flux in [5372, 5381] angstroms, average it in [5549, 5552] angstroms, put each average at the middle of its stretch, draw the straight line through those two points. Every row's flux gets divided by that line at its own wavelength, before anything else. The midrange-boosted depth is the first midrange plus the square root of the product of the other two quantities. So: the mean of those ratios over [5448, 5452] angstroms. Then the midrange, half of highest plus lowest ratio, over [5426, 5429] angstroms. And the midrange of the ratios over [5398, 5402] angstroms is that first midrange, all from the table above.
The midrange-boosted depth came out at 1.92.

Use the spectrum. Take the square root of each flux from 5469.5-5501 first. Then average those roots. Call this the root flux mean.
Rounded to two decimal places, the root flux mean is 2.65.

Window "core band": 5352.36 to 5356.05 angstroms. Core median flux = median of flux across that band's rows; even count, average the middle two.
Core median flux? 7.3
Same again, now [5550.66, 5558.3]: 6.7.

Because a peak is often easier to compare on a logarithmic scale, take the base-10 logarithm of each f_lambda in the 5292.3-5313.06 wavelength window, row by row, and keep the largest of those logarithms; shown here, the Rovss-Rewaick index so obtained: 0.892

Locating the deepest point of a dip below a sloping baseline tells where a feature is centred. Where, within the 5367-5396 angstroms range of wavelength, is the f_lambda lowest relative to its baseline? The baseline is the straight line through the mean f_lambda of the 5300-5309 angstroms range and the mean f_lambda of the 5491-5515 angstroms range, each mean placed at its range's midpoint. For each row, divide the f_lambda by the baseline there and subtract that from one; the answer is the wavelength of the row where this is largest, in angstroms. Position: 5370.25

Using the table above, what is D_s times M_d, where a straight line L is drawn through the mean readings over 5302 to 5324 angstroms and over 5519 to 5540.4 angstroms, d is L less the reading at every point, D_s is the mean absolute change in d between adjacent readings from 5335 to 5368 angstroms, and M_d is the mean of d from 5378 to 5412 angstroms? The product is -0.008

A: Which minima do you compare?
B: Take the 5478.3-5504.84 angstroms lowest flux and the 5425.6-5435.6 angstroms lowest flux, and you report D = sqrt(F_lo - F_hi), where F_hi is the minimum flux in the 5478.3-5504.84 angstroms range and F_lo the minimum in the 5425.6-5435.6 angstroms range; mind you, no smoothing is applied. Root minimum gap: 0.17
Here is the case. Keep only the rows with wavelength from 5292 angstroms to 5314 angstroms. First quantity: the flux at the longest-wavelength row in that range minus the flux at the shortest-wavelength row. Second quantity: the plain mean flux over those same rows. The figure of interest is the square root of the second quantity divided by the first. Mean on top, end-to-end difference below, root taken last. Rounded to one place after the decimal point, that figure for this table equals 4.7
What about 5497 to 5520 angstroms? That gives 4.6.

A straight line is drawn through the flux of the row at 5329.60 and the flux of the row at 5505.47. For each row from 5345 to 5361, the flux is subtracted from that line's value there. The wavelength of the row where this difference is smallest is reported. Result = 5357.90 angstroms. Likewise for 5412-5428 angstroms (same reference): 5421.19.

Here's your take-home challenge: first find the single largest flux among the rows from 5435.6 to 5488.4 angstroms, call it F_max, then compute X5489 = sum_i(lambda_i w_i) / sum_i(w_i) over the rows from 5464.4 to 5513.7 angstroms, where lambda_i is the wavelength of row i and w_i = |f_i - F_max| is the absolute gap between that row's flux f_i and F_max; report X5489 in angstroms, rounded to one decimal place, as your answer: 5489.3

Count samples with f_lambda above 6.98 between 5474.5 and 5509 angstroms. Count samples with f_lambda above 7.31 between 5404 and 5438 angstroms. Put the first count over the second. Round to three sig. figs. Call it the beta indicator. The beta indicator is 13.0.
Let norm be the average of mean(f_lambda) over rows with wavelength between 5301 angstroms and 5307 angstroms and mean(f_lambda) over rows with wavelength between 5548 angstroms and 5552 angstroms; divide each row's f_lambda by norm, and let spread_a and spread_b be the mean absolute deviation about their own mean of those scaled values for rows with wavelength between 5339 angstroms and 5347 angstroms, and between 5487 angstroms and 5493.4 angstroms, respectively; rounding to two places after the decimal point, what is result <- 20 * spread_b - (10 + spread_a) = -9.68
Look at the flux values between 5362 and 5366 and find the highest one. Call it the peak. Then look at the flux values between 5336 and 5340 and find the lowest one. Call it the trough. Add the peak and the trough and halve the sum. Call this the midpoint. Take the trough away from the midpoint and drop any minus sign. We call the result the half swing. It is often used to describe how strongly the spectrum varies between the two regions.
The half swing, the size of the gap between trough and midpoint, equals 0.28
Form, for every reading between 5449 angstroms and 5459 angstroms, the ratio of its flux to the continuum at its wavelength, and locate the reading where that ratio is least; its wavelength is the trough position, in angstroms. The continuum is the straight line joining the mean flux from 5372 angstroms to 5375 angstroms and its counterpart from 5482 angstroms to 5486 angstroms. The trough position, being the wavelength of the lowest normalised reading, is 5449.98 angstroms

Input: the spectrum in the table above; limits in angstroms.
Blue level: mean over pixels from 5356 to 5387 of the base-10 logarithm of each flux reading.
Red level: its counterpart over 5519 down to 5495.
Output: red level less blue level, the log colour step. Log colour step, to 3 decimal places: -0.020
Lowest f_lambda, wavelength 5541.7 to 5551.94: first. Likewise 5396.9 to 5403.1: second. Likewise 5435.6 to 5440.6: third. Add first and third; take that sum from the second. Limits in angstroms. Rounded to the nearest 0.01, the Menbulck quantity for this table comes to -6.26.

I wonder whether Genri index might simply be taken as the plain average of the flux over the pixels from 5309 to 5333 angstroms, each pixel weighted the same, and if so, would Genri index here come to 7.47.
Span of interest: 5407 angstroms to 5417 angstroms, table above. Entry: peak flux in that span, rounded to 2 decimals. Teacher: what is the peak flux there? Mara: 7.19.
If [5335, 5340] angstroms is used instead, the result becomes 7.48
